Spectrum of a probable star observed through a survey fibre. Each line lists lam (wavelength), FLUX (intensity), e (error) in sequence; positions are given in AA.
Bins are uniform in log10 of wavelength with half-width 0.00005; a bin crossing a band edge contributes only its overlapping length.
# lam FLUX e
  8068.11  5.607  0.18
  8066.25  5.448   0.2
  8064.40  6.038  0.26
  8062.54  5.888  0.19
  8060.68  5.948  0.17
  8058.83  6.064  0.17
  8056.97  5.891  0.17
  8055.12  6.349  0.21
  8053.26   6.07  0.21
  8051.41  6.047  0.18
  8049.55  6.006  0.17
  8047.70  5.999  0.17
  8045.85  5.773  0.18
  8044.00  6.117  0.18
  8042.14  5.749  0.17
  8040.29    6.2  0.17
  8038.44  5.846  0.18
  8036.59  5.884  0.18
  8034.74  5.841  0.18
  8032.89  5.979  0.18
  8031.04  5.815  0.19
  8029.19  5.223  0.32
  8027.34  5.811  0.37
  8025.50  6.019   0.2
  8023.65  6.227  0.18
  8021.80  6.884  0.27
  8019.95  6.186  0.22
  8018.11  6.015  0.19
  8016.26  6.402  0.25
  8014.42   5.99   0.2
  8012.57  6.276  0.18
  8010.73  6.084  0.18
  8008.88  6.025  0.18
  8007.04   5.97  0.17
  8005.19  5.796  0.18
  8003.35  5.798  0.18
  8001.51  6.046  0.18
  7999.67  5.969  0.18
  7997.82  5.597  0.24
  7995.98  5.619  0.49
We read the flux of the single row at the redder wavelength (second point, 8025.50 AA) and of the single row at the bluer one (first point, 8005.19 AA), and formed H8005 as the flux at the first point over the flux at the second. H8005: 0.96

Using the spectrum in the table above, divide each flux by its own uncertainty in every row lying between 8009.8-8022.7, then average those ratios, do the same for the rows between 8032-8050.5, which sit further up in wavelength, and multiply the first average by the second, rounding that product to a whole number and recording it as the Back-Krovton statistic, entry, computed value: 1011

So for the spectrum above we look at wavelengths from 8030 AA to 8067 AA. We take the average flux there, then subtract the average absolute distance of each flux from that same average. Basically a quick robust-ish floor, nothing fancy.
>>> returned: 5.81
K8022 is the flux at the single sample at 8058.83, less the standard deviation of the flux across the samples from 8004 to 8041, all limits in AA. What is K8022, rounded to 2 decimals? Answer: 5.75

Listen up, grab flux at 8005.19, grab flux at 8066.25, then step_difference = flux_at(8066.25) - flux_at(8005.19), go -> -0.35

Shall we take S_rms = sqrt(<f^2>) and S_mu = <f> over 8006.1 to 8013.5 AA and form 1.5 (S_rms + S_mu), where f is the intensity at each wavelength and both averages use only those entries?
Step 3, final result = 18.3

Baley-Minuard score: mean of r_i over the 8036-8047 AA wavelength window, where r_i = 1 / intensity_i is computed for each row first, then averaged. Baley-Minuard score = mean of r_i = 0.169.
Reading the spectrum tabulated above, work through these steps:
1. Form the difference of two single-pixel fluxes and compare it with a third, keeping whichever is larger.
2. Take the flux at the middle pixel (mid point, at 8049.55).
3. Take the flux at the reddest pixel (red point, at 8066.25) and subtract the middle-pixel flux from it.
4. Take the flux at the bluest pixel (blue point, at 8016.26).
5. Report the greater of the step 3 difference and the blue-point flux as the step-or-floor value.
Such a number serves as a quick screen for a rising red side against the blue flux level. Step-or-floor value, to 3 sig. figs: 6.40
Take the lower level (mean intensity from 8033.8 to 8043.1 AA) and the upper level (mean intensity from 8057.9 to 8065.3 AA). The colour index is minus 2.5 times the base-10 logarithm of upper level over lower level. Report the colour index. -0.015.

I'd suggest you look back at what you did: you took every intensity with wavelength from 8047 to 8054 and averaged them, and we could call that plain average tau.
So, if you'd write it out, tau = 6.03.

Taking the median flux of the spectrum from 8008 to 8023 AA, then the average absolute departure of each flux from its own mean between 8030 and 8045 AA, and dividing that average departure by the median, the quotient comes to 0.021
